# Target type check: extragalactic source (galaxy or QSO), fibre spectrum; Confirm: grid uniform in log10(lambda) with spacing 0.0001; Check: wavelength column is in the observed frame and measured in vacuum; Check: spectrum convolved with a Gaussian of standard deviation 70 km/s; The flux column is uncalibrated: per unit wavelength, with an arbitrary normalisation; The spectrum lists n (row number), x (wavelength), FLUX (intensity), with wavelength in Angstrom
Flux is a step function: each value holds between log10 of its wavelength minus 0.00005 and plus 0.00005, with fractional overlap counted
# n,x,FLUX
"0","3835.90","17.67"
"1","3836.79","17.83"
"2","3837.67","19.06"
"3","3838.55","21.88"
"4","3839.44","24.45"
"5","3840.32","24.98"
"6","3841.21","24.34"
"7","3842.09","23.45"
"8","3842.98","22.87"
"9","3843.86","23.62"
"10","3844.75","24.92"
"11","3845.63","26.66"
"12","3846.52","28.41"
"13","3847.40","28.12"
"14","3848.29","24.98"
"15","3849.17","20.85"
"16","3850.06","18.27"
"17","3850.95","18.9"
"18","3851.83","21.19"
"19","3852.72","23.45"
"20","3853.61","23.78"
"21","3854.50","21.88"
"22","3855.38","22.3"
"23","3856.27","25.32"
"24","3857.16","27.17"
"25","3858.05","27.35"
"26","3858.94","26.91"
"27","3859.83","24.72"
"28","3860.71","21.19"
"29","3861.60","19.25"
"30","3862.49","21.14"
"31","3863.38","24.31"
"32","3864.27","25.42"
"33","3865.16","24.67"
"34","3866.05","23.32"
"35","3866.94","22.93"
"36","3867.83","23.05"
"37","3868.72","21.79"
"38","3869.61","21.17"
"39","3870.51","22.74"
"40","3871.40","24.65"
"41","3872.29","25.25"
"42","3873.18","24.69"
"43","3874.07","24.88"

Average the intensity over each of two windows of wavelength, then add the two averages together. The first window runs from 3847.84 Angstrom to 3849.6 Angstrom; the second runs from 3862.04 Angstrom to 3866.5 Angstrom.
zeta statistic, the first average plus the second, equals 46.7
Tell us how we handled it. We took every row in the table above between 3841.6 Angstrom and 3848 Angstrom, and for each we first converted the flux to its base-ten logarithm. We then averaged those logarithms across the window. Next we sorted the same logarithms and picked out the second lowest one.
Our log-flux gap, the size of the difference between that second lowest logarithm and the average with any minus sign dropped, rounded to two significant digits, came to 0.034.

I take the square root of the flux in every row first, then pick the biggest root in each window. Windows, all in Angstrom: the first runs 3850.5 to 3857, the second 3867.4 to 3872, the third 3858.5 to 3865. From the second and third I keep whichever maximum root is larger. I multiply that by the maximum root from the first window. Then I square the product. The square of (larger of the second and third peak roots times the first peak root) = 681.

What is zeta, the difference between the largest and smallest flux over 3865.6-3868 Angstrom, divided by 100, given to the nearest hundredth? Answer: 0.00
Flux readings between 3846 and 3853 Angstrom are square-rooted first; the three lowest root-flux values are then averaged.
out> 4.4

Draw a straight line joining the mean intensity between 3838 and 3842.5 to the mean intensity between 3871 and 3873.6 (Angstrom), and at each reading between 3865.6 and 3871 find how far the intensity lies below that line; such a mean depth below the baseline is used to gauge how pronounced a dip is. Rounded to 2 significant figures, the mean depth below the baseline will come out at 2.2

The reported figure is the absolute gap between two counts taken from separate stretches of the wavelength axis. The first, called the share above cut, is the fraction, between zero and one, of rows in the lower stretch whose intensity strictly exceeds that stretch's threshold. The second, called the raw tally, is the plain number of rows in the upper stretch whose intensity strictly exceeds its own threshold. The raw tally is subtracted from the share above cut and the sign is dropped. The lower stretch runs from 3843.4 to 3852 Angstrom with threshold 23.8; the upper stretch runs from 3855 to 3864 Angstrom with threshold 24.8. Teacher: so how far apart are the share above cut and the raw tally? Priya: 3.5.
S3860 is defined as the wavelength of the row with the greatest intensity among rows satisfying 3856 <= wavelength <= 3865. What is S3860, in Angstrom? 3858.05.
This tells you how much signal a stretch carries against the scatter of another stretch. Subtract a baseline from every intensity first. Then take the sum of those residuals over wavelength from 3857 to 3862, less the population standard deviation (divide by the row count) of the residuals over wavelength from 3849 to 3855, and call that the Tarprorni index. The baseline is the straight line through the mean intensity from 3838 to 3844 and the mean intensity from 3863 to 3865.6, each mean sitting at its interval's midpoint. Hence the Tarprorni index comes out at -3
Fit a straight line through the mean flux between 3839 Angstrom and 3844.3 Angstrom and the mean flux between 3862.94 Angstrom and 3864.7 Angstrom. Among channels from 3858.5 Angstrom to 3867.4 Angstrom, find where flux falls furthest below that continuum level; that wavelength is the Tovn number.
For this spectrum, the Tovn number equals 3861.60 Angstrom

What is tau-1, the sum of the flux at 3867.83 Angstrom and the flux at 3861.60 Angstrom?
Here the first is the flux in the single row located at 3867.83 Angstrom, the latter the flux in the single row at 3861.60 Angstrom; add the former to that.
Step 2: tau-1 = 42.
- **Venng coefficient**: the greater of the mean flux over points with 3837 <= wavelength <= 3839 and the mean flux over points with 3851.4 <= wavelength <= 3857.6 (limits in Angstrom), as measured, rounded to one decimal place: 23.6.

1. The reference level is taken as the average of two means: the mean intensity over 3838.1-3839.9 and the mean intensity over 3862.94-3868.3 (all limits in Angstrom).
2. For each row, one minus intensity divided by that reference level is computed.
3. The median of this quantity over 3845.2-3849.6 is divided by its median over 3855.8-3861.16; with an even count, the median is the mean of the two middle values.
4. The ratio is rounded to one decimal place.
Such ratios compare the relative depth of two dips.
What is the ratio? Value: 1.2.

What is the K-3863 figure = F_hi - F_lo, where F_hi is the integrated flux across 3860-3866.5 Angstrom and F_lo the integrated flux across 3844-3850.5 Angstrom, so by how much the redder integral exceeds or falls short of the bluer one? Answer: -11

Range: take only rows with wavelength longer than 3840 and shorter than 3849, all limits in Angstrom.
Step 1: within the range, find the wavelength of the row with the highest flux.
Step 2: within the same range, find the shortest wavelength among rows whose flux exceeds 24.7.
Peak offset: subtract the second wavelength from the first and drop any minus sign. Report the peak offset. 6.2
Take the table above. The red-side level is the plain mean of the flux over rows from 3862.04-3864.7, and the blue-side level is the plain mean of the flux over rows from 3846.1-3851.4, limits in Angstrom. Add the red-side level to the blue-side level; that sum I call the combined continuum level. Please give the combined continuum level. 46.9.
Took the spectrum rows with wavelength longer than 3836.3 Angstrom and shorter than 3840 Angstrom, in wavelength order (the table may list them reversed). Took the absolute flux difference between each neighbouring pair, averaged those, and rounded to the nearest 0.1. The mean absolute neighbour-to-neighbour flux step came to 2.2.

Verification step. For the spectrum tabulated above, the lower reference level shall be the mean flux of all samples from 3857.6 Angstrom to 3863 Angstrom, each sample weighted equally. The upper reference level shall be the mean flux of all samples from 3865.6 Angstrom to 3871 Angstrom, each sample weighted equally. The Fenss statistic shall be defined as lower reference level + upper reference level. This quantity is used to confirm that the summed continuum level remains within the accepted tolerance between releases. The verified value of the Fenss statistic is 45.9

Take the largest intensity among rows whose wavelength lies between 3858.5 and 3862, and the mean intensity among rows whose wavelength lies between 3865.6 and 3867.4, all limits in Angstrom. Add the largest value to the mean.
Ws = 50.0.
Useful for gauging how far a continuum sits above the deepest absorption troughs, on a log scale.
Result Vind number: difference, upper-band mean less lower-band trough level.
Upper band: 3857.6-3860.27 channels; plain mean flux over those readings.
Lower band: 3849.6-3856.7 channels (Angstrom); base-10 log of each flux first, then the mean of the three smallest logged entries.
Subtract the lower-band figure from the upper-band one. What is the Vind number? 25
